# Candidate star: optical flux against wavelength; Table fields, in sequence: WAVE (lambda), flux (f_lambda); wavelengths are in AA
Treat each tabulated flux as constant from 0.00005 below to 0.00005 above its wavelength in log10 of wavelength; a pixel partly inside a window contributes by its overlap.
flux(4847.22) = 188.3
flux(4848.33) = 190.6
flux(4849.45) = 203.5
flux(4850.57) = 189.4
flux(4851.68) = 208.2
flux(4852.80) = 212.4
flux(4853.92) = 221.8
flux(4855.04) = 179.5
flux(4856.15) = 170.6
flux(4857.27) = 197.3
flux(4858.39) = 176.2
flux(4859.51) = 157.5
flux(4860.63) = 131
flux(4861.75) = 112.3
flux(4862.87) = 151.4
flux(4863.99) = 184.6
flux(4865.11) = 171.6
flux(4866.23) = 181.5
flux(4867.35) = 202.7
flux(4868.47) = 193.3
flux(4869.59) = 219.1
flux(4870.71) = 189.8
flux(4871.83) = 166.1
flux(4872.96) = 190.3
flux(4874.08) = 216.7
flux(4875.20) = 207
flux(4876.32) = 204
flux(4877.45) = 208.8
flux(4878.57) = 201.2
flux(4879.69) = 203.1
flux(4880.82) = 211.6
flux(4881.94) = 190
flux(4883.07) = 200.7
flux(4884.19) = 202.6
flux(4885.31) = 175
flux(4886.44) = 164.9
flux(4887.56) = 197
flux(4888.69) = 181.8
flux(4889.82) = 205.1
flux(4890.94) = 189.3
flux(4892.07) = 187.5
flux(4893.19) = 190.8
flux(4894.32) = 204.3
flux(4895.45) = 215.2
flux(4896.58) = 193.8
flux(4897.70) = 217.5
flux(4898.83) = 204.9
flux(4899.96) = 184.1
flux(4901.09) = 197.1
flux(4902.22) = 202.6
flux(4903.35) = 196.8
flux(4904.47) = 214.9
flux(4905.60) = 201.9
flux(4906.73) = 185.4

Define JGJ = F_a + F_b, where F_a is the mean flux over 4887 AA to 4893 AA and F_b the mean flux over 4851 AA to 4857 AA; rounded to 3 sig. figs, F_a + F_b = 391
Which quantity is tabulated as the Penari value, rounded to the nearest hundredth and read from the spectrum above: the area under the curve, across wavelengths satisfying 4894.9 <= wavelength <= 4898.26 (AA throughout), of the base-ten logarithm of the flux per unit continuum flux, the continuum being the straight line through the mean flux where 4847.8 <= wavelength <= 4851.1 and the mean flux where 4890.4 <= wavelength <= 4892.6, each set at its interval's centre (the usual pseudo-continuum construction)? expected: 0.16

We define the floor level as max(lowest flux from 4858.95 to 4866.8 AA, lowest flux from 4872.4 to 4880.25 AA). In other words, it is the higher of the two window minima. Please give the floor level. 190.3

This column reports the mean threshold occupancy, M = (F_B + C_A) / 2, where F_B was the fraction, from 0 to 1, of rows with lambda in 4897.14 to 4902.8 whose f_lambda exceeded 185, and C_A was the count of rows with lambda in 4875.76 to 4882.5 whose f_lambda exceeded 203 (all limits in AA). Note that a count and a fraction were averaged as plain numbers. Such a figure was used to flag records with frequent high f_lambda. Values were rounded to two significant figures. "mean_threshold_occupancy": 2.4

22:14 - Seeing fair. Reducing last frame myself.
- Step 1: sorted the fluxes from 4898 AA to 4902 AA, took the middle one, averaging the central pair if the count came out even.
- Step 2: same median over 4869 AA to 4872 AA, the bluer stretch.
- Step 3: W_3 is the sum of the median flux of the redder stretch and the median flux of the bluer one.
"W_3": 387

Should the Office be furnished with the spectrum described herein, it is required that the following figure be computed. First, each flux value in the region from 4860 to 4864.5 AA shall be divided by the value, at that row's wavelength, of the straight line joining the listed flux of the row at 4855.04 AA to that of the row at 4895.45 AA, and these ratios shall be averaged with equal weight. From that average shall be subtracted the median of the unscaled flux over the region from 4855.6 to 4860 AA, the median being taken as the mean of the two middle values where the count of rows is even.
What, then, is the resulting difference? -173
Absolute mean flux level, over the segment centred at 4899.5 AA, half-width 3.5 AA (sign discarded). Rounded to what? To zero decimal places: 200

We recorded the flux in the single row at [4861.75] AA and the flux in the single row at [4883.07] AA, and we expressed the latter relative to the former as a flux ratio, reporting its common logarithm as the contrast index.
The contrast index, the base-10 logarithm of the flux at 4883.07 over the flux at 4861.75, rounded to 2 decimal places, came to 0.25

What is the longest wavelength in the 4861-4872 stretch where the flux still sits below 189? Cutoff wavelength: 4871.83 AA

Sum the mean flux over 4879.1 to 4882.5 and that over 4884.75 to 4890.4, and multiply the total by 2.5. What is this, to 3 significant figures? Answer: 966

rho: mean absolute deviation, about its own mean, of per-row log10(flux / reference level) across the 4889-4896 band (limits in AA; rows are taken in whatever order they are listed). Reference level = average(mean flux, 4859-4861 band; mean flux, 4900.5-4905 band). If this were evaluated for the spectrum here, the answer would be 0.021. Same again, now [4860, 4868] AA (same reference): 0.074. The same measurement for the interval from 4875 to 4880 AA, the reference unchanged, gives 0.005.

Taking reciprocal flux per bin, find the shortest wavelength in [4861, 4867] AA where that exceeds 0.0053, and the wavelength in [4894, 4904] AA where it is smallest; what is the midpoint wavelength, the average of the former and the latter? 4879.7 AA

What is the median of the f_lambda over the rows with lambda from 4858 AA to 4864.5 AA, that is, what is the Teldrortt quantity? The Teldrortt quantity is 154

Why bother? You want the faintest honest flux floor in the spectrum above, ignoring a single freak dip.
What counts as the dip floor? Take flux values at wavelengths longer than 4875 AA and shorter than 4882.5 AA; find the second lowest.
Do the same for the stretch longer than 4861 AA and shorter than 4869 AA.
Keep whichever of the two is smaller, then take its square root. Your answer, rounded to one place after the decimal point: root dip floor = 12.3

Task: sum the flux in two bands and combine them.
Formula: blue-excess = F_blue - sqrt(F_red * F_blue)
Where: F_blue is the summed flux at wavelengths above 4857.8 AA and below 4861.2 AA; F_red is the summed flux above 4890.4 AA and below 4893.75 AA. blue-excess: -49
